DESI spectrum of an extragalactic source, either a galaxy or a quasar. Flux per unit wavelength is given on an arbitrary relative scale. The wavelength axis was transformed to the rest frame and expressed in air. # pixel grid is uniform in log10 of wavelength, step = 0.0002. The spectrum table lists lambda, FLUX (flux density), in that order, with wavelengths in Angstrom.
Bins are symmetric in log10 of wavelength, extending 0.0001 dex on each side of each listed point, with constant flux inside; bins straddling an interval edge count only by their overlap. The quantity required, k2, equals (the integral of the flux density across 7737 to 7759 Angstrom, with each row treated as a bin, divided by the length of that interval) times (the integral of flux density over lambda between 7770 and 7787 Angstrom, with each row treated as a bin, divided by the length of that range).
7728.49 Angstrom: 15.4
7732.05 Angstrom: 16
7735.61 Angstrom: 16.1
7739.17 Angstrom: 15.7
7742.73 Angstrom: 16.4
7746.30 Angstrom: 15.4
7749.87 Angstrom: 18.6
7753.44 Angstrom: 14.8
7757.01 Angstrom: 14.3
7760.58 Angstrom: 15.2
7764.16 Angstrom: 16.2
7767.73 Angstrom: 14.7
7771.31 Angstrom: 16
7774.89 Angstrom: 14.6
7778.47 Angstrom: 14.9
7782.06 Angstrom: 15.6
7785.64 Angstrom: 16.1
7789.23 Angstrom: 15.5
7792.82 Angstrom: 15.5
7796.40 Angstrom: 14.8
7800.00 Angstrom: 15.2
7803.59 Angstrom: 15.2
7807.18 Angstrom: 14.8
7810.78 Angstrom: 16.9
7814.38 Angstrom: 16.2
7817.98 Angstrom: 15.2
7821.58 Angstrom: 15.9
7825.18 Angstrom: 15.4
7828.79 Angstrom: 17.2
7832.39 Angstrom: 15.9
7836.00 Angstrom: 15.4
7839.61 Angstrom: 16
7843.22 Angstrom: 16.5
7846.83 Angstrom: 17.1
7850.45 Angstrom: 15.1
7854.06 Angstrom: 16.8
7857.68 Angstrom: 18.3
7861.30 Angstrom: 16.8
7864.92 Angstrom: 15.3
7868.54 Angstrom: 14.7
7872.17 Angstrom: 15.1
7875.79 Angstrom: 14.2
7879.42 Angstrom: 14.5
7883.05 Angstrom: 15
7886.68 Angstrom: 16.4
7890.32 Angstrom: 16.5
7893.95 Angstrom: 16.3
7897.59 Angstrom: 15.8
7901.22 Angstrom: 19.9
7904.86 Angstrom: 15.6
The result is 244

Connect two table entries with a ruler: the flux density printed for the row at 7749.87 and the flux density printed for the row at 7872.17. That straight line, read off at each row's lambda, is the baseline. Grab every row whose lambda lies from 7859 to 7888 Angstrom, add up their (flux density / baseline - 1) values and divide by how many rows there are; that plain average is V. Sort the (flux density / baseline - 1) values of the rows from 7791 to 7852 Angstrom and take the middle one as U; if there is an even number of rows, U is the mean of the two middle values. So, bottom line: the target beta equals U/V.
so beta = -2.9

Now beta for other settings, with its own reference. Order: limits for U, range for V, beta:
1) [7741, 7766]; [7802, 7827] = 2.6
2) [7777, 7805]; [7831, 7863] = -2.9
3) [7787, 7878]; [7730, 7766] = 0.2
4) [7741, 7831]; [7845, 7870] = -2.2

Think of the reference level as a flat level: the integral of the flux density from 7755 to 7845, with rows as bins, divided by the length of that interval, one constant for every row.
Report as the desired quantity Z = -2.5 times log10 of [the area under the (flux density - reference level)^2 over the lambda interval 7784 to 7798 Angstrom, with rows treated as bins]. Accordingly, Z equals -1.2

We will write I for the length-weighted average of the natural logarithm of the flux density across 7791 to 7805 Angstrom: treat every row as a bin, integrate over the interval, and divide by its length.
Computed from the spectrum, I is 2.72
